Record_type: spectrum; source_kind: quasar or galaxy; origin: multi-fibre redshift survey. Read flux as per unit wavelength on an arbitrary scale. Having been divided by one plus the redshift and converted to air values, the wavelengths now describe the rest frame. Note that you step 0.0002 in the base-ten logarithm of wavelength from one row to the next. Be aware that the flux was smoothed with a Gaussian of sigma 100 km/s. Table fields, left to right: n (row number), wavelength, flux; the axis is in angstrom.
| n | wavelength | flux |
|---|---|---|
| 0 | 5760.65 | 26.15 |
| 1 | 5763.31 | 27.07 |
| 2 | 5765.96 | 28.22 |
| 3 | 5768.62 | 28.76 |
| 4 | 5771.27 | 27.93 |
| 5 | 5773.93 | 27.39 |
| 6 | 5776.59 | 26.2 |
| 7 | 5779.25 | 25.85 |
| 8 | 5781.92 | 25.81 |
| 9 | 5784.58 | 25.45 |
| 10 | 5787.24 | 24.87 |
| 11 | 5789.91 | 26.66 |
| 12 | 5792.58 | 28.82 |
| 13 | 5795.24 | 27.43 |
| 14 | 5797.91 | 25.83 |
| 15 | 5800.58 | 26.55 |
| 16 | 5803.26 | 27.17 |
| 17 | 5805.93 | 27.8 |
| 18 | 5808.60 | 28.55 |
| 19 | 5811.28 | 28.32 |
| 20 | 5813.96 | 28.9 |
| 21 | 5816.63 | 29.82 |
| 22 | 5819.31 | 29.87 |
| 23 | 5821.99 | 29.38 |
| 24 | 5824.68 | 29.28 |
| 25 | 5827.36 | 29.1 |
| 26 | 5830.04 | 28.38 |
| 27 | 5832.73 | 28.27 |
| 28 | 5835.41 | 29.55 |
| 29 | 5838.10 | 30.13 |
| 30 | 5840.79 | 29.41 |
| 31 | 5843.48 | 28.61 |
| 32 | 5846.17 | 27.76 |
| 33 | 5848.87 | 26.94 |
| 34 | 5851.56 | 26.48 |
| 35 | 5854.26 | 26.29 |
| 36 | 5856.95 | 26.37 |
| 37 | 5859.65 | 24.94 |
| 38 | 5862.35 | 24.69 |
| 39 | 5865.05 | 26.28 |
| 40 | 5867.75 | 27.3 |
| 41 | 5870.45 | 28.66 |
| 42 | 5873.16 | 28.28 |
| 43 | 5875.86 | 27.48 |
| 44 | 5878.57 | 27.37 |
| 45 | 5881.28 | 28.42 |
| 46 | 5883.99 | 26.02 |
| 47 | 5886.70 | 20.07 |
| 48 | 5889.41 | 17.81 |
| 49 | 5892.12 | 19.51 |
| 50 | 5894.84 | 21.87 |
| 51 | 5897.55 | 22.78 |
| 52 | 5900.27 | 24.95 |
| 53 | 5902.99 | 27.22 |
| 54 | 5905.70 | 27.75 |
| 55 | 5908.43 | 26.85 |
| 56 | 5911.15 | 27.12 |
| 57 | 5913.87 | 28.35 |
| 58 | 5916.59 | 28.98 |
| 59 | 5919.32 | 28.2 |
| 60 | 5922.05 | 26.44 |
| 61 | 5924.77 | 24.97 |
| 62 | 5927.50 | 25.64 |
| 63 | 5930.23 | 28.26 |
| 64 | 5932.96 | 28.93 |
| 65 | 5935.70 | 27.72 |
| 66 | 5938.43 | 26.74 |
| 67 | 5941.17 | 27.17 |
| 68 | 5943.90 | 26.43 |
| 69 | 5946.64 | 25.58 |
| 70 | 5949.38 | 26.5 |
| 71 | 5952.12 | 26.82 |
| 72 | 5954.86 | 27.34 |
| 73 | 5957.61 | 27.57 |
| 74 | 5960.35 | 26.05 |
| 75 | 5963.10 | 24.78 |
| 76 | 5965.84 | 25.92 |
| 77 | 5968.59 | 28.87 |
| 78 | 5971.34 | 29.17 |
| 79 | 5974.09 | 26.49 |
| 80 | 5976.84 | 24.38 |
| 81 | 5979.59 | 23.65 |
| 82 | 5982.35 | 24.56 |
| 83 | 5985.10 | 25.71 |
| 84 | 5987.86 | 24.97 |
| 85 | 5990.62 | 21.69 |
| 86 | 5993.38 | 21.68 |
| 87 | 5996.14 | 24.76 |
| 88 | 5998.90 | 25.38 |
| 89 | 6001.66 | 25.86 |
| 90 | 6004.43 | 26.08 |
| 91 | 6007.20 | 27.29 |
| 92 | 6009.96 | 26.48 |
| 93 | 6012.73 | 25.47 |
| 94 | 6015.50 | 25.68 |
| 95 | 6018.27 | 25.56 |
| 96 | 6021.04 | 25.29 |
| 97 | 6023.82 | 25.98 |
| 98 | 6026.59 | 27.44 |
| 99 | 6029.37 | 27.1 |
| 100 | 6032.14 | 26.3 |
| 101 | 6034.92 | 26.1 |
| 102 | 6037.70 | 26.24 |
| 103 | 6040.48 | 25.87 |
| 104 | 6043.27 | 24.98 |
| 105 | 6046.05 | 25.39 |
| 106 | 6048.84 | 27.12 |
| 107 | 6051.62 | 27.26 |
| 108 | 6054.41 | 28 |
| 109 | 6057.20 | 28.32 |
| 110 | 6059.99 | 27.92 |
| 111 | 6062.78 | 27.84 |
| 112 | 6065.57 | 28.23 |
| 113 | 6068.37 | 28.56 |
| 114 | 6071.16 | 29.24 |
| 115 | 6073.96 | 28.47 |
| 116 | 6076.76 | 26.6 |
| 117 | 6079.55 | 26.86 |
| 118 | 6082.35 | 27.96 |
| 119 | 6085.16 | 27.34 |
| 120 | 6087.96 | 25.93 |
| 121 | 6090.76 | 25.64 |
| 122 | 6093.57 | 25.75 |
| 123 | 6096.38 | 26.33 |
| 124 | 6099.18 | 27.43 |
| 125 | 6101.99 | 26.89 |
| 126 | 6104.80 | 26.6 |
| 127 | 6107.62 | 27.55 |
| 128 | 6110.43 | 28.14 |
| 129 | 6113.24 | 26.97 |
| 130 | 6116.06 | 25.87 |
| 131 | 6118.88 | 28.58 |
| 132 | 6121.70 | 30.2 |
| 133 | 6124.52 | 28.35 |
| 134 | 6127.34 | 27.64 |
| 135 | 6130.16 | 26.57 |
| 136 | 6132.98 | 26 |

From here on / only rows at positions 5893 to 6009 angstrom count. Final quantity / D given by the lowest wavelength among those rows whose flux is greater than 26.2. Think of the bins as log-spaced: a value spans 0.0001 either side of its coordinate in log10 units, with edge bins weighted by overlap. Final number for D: 5902.99 angstrom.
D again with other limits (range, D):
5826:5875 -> 5827.36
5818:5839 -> 5819.31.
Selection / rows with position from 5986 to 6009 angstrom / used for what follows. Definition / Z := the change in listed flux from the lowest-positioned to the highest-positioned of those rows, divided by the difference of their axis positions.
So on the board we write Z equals 0.12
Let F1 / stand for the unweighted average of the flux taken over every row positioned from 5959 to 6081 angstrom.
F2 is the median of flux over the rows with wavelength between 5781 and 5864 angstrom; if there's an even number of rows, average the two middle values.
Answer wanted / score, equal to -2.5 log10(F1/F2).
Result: 0.062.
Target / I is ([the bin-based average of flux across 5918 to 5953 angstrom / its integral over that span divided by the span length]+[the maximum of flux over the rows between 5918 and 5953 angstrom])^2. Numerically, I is 3114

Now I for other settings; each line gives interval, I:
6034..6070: 3097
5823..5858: 3405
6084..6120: 3070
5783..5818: 3274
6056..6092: 3233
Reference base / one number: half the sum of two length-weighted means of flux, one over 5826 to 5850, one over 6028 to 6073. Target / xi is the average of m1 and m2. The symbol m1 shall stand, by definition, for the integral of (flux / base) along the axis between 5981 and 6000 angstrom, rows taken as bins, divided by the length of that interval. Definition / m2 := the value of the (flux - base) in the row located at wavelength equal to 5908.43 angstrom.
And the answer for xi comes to -0.11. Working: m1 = 0.86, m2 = -1.1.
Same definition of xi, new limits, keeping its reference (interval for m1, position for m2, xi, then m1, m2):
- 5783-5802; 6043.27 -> -1.00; 0.95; -3.0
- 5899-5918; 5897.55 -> -2.09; 0.98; -5.2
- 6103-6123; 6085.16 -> 0.20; 0.99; -0.6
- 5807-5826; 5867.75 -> 0.20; 1.04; -0.6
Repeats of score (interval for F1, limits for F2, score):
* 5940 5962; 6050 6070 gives 0.052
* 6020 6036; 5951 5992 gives -0.019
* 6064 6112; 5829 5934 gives -0.002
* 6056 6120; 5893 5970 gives -0.021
